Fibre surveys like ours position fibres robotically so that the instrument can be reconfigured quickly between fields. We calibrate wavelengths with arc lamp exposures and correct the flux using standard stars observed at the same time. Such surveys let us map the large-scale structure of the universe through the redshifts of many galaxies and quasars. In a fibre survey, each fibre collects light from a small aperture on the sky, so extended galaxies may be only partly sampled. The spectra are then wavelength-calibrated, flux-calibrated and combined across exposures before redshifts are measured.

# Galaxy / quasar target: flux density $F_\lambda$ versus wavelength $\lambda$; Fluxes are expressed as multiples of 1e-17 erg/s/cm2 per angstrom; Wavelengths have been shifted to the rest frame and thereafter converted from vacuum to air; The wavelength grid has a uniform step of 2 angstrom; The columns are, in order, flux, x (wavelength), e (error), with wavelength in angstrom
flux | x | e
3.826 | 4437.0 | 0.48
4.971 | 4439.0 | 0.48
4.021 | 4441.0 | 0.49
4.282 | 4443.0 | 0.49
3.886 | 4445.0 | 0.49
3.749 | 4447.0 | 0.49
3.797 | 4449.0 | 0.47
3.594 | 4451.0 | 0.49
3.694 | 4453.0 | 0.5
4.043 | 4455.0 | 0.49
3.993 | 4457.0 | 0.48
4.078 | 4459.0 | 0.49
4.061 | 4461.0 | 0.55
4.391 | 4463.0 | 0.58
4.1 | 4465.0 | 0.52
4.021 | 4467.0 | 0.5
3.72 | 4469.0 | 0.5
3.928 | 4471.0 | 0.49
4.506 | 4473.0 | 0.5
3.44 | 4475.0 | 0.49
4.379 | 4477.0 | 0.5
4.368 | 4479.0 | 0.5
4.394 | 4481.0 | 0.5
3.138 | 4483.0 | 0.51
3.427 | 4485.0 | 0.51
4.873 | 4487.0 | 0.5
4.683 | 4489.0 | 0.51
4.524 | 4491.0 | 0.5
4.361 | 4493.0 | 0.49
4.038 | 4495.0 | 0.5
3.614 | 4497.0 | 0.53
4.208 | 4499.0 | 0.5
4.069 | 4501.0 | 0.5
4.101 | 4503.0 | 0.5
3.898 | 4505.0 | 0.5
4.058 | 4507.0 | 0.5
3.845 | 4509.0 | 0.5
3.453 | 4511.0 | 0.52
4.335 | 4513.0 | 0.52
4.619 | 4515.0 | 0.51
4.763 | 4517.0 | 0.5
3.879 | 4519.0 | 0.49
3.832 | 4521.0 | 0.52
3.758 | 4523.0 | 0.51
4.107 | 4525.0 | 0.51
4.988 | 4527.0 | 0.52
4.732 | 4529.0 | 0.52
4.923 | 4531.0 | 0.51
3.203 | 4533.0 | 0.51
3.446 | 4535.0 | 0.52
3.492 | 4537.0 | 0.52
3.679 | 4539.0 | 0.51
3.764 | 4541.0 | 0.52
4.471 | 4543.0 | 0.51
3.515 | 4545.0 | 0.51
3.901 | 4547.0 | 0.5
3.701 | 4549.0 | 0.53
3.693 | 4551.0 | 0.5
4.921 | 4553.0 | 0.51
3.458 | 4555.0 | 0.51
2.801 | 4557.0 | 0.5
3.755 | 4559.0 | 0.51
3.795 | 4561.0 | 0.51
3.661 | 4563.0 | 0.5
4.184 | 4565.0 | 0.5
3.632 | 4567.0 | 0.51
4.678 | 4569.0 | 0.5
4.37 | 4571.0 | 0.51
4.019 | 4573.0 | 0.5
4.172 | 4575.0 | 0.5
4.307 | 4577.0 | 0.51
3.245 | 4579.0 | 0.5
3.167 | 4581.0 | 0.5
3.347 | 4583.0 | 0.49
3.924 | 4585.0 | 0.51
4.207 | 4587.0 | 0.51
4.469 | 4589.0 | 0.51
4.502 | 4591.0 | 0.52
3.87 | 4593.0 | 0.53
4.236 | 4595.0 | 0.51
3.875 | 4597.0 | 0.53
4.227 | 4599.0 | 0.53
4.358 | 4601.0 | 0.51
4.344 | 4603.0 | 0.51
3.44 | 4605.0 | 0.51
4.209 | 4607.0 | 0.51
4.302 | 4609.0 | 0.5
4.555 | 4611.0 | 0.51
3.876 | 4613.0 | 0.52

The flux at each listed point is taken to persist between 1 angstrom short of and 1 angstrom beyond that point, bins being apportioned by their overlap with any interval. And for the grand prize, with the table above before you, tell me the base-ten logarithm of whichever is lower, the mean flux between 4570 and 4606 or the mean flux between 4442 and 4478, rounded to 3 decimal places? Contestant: 0.600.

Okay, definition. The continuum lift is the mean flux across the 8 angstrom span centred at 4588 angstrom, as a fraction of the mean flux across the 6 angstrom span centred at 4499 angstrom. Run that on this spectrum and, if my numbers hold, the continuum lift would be 1.08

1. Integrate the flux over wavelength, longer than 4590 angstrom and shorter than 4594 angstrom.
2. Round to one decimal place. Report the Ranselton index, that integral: 16.7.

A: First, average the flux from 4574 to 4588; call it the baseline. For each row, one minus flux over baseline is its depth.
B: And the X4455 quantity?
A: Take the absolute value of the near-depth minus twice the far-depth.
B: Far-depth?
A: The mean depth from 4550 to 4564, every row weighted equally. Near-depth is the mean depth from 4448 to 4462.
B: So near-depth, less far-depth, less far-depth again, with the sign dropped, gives 0.06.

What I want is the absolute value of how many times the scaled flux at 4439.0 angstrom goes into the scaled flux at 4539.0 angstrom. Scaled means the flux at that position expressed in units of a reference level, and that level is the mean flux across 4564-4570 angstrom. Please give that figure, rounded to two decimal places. 0.74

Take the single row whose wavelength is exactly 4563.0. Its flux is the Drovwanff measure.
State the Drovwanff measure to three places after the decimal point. 3.661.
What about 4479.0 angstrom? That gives 4.368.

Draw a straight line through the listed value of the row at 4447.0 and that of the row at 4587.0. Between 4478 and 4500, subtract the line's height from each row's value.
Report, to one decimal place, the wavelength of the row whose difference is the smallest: 4483.0 angstrom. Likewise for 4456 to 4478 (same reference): 4475.0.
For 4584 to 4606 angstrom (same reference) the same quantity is 4605.0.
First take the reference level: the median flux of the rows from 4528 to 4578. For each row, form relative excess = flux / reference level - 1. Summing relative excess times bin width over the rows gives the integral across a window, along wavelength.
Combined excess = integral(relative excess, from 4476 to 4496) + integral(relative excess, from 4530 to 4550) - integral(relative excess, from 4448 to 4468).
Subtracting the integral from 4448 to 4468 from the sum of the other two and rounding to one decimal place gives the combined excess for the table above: 1.5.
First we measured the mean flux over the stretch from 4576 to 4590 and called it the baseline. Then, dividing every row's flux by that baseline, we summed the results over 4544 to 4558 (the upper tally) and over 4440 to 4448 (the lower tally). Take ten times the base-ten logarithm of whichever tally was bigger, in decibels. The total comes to 8.3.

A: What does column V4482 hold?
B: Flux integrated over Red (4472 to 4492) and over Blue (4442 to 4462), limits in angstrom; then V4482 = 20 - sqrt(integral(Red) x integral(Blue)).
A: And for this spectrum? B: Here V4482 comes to -60.9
